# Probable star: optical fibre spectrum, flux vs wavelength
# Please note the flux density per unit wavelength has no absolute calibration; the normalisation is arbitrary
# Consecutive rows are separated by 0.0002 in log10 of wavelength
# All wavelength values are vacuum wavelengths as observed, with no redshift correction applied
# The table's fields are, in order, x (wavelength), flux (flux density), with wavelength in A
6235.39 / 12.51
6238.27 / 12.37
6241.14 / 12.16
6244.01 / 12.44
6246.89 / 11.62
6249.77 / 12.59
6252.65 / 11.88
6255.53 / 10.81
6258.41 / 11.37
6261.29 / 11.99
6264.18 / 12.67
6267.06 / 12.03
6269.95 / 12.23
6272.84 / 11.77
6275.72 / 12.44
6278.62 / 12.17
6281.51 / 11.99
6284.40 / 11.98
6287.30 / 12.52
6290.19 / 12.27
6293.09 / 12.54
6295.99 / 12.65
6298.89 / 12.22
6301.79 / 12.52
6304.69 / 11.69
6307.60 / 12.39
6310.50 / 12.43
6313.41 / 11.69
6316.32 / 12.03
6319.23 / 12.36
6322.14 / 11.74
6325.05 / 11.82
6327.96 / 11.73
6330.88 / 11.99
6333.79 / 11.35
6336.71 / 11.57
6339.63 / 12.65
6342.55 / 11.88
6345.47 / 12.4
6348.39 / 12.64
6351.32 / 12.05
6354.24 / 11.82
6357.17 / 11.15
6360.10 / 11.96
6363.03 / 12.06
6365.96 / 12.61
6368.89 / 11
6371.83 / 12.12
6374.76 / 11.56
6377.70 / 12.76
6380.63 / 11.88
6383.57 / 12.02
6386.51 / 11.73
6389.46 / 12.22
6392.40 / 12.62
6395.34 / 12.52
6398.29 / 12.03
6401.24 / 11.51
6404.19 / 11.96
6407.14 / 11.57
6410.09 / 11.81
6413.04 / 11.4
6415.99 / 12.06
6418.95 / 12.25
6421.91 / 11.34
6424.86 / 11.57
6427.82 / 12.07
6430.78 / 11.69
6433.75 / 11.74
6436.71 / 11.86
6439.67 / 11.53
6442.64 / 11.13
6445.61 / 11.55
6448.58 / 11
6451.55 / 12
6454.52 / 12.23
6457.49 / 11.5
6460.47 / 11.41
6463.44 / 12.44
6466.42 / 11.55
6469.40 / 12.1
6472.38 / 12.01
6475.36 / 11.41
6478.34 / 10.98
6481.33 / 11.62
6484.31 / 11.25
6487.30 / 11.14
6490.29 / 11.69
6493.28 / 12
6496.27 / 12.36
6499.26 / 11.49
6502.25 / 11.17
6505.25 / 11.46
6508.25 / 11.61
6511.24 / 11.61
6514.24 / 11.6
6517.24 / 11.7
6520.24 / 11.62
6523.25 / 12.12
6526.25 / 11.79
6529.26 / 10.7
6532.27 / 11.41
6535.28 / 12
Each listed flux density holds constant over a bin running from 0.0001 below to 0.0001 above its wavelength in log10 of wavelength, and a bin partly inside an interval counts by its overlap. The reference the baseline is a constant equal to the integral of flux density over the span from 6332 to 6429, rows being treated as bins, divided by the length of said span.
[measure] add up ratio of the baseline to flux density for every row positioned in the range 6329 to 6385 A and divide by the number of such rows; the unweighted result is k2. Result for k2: 0.999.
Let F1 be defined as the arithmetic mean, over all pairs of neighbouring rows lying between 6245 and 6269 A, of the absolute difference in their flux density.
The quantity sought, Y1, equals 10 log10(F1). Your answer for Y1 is -1.2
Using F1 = 0.75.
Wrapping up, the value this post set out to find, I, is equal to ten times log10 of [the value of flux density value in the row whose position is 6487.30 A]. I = 10.5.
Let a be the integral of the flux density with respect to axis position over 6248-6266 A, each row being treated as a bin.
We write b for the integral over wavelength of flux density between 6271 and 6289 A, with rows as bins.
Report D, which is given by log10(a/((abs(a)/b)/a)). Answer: 4.67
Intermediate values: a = 214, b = 219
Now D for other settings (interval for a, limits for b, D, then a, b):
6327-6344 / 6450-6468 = 4.63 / 202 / 213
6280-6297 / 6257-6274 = 4.63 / 209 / 204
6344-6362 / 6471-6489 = 4.65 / 216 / 205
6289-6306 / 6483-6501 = 4.64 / 209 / 210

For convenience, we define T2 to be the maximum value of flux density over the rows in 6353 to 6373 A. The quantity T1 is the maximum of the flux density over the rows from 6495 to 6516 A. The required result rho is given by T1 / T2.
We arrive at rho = 0.980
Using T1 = 12.36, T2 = 12.61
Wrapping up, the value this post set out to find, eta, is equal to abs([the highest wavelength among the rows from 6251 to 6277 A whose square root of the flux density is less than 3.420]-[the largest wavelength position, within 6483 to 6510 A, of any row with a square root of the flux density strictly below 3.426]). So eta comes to 249.8 A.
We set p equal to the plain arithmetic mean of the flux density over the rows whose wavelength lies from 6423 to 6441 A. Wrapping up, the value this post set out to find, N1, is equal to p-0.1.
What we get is 11.6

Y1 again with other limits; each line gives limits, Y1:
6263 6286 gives -4.6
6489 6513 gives -4.8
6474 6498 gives -4.0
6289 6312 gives -4.2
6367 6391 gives -1.7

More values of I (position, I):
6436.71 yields 10.7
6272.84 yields 10.7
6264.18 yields 11.0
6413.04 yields 10.6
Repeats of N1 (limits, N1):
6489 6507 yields 11.6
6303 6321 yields 12.0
